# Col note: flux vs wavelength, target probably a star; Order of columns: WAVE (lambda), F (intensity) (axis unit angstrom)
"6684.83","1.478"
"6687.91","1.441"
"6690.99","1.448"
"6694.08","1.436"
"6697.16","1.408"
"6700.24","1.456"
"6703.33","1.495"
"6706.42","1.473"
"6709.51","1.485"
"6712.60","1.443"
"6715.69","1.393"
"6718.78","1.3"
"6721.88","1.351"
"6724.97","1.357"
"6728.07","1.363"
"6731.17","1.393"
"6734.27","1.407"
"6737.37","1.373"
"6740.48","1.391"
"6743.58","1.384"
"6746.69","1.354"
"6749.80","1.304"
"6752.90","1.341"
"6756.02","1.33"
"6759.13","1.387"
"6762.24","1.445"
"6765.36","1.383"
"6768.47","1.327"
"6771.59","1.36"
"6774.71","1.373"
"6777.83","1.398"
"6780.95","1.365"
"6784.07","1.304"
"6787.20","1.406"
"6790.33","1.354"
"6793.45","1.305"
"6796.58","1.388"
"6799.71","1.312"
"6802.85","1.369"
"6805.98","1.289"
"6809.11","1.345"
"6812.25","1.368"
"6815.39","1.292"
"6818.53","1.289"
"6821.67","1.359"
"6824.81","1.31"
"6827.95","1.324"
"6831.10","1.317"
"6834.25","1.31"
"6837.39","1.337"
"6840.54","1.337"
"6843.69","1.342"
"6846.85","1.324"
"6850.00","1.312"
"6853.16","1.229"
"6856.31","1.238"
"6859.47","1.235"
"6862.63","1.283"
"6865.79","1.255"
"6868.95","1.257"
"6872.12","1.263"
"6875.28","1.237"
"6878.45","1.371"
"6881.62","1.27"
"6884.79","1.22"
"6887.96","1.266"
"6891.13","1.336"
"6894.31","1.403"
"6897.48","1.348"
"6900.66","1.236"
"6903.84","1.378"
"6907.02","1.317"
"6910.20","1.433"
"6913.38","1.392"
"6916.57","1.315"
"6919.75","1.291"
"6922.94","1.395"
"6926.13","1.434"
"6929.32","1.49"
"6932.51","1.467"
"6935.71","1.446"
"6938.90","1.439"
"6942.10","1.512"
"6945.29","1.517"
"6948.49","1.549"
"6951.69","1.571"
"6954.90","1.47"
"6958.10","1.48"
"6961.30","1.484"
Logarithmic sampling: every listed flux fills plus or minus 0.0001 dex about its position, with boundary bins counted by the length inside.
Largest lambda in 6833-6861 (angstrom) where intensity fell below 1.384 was 6859.47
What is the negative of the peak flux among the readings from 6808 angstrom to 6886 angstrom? -1.37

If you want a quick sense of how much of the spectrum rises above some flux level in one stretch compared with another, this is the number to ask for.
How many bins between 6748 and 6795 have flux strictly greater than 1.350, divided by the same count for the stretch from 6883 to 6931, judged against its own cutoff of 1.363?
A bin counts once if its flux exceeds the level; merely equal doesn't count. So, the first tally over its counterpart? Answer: 1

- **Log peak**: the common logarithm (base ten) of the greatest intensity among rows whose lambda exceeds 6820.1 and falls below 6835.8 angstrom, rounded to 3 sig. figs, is 0.133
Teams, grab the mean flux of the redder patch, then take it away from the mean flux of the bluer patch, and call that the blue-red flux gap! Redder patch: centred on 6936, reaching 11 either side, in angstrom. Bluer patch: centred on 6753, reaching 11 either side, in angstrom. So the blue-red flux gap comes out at -0.11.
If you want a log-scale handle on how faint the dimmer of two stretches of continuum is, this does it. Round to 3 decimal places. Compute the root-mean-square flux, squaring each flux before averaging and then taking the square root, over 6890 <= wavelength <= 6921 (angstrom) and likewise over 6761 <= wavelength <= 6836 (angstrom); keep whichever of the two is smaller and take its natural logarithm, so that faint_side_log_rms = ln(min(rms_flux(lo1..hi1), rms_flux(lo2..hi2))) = 0.297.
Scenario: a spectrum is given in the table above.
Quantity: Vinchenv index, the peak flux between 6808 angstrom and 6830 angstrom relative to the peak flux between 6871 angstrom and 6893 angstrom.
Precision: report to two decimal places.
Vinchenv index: 1.00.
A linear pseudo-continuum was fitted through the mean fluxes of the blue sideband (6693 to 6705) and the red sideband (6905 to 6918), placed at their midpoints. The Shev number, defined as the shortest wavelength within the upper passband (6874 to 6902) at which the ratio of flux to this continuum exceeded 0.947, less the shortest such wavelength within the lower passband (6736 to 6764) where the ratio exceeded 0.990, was 116.2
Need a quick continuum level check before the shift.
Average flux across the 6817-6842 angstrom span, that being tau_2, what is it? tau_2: 1.32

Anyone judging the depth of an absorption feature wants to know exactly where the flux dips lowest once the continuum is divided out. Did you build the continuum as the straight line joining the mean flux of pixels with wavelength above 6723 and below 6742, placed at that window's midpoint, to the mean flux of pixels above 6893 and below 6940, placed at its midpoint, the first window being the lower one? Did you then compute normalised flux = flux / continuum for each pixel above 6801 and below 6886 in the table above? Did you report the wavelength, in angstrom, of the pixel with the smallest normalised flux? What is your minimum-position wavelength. 6884.79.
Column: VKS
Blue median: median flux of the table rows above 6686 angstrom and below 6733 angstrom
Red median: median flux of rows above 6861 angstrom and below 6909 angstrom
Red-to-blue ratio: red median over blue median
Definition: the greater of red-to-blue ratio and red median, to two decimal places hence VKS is 1.27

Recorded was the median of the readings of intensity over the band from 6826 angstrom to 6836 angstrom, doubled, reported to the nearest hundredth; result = 2.63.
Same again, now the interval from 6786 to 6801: 2.71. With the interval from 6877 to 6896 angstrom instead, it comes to 2.61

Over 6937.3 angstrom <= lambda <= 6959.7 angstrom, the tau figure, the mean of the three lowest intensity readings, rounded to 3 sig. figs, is 1.46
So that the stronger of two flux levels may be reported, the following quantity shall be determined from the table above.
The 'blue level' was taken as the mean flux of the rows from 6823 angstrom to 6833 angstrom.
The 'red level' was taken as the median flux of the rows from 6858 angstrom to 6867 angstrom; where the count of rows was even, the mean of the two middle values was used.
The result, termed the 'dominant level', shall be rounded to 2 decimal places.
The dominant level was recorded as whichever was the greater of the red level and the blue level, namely 1.32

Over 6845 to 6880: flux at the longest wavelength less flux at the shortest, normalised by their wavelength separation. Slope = 0.0015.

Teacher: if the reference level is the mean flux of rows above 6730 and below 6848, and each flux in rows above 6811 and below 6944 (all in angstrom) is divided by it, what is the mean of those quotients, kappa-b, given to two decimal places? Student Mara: 0.99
